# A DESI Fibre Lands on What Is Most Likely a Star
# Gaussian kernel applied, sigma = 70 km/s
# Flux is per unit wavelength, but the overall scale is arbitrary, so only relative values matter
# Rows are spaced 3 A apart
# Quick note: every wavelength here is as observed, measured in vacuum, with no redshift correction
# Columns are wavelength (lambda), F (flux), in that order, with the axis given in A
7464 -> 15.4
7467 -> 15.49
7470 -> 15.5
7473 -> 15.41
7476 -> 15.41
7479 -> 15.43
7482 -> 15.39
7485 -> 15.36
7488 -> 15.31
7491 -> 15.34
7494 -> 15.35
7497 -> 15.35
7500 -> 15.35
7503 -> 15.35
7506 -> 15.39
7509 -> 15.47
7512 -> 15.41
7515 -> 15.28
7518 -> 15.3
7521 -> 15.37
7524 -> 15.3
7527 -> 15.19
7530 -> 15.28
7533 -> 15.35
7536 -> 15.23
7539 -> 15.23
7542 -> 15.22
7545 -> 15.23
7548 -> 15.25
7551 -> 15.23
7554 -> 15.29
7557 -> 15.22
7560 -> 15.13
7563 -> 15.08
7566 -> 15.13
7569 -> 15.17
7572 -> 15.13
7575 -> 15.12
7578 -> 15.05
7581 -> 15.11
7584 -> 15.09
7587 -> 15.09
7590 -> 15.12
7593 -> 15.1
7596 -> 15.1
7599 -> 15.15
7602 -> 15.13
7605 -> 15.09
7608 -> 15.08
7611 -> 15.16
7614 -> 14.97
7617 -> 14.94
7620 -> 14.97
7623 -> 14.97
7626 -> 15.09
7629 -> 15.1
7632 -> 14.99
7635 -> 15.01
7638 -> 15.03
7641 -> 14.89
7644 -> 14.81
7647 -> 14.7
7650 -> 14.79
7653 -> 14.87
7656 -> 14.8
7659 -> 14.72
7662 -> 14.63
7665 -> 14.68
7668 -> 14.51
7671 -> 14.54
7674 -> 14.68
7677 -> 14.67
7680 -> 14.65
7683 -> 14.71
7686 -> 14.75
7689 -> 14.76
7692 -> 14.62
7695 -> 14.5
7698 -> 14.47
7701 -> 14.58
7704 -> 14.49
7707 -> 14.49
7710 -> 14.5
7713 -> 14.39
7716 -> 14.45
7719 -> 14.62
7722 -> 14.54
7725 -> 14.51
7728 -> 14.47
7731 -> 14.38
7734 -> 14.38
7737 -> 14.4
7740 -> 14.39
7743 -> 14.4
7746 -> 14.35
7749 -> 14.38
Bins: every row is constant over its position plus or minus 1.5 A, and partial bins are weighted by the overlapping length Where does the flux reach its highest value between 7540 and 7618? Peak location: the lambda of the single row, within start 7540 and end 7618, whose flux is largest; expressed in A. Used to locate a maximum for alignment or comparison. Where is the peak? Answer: 7554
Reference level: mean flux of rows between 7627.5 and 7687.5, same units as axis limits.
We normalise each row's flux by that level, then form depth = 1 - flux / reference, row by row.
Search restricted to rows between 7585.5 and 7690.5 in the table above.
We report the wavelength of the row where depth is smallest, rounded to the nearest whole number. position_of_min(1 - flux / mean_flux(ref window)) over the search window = 7611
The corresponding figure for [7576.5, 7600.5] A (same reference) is 7599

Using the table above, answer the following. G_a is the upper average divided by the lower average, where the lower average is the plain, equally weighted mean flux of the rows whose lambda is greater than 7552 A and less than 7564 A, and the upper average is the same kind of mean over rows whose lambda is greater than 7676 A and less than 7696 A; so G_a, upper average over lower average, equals 0.966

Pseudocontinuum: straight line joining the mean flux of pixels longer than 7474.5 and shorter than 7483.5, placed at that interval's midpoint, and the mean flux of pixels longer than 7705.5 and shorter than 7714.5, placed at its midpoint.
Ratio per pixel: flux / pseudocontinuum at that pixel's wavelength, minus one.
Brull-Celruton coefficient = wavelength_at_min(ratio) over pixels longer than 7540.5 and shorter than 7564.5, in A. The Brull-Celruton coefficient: 7563 A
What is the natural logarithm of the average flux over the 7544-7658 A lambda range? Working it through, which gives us 2.71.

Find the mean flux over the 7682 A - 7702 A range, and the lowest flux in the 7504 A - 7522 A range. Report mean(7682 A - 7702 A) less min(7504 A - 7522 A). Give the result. -0.65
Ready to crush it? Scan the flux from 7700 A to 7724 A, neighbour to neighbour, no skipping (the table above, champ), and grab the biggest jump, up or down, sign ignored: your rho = 0.17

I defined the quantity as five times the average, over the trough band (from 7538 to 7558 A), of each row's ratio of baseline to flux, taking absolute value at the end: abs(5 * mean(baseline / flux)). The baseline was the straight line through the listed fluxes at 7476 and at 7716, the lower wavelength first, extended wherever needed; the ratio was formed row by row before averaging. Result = 4.962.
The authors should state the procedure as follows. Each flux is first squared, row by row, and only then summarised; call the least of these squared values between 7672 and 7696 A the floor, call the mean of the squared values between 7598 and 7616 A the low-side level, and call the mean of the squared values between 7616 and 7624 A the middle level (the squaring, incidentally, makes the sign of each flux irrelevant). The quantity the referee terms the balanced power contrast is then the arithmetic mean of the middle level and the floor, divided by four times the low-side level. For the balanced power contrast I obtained 0.238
